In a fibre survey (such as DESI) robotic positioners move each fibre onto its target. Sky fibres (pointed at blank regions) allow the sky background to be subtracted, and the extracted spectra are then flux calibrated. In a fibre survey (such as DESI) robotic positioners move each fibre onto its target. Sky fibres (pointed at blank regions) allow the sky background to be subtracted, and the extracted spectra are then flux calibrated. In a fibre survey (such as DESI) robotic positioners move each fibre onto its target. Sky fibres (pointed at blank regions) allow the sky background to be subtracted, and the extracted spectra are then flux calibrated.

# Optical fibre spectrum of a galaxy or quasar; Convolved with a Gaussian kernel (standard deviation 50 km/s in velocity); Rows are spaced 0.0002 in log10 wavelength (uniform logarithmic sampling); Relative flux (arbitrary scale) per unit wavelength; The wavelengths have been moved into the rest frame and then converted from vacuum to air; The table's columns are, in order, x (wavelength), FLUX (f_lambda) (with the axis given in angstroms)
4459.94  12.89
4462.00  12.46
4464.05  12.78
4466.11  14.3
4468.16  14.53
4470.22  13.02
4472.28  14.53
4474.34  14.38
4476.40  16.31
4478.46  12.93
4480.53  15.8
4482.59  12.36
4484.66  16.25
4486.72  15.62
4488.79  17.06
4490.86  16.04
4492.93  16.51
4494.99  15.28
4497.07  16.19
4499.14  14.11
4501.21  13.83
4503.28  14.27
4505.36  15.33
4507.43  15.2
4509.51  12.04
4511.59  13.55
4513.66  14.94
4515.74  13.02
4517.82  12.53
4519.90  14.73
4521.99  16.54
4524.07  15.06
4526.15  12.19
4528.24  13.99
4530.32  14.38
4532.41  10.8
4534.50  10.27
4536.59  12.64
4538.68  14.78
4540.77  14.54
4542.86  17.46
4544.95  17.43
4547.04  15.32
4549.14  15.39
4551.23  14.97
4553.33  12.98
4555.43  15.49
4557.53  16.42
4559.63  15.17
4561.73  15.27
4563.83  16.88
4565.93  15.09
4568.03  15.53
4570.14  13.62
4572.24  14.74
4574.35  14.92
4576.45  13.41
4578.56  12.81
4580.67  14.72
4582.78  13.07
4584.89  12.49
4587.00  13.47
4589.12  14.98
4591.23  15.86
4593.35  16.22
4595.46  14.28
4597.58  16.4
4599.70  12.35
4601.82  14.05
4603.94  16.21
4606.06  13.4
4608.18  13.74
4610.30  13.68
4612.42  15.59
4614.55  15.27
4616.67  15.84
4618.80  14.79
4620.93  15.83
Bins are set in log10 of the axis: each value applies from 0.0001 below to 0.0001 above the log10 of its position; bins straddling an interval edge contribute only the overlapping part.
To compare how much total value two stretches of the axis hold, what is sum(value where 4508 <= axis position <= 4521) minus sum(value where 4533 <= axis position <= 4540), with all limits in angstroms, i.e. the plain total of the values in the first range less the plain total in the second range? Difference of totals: 43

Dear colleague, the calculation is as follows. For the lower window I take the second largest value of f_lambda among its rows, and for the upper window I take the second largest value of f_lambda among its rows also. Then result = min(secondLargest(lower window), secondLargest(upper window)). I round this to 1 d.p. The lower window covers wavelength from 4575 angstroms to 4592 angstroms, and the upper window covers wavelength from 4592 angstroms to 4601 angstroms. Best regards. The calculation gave 15.0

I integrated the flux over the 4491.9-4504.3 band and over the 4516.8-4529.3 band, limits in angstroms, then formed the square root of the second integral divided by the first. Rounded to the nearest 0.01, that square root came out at 0.97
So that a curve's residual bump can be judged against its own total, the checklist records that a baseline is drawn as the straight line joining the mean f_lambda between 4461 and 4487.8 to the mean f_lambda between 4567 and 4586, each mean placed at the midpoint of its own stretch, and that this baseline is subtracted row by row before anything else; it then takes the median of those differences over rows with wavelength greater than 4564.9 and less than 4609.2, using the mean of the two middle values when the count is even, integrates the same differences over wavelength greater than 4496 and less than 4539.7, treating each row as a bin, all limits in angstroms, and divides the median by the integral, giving -0.03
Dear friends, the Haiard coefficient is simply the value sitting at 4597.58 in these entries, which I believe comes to 16.4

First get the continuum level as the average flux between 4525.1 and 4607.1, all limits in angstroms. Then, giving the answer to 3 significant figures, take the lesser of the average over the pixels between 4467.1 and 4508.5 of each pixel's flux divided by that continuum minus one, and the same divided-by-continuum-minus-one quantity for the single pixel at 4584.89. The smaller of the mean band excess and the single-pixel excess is -0.136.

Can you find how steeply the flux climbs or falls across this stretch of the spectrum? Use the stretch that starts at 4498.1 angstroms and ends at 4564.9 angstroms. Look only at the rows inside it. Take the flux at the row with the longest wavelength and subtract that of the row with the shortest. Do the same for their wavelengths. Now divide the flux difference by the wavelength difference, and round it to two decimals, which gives 0.04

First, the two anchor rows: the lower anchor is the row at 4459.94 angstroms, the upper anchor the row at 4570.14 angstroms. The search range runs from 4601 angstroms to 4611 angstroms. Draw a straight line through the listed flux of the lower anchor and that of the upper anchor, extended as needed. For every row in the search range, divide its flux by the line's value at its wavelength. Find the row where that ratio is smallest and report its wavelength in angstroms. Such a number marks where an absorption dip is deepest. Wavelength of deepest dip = 4606.06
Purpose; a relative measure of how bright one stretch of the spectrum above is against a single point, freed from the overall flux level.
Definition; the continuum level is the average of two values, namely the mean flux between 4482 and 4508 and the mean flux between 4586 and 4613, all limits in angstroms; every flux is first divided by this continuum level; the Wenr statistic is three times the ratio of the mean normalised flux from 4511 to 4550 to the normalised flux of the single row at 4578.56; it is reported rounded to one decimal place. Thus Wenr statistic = 3.3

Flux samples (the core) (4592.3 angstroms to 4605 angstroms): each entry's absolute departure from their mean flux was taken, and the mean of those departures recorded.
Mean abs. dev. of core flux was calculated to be 1.4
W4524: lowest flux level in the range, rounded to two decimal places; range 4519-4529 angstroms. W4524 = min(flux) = 12.19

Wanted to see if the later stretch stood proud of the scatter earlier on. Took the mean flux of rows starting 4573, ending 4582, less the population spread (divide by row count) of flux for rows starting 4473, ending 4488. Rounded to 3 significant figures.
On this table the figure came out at 12.5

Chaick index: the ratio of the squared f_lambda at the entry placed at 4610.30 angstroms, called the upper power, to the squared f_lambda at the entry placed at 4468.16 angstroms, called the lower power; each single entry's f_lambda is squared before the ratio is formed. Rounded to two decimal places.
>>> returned 0.89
